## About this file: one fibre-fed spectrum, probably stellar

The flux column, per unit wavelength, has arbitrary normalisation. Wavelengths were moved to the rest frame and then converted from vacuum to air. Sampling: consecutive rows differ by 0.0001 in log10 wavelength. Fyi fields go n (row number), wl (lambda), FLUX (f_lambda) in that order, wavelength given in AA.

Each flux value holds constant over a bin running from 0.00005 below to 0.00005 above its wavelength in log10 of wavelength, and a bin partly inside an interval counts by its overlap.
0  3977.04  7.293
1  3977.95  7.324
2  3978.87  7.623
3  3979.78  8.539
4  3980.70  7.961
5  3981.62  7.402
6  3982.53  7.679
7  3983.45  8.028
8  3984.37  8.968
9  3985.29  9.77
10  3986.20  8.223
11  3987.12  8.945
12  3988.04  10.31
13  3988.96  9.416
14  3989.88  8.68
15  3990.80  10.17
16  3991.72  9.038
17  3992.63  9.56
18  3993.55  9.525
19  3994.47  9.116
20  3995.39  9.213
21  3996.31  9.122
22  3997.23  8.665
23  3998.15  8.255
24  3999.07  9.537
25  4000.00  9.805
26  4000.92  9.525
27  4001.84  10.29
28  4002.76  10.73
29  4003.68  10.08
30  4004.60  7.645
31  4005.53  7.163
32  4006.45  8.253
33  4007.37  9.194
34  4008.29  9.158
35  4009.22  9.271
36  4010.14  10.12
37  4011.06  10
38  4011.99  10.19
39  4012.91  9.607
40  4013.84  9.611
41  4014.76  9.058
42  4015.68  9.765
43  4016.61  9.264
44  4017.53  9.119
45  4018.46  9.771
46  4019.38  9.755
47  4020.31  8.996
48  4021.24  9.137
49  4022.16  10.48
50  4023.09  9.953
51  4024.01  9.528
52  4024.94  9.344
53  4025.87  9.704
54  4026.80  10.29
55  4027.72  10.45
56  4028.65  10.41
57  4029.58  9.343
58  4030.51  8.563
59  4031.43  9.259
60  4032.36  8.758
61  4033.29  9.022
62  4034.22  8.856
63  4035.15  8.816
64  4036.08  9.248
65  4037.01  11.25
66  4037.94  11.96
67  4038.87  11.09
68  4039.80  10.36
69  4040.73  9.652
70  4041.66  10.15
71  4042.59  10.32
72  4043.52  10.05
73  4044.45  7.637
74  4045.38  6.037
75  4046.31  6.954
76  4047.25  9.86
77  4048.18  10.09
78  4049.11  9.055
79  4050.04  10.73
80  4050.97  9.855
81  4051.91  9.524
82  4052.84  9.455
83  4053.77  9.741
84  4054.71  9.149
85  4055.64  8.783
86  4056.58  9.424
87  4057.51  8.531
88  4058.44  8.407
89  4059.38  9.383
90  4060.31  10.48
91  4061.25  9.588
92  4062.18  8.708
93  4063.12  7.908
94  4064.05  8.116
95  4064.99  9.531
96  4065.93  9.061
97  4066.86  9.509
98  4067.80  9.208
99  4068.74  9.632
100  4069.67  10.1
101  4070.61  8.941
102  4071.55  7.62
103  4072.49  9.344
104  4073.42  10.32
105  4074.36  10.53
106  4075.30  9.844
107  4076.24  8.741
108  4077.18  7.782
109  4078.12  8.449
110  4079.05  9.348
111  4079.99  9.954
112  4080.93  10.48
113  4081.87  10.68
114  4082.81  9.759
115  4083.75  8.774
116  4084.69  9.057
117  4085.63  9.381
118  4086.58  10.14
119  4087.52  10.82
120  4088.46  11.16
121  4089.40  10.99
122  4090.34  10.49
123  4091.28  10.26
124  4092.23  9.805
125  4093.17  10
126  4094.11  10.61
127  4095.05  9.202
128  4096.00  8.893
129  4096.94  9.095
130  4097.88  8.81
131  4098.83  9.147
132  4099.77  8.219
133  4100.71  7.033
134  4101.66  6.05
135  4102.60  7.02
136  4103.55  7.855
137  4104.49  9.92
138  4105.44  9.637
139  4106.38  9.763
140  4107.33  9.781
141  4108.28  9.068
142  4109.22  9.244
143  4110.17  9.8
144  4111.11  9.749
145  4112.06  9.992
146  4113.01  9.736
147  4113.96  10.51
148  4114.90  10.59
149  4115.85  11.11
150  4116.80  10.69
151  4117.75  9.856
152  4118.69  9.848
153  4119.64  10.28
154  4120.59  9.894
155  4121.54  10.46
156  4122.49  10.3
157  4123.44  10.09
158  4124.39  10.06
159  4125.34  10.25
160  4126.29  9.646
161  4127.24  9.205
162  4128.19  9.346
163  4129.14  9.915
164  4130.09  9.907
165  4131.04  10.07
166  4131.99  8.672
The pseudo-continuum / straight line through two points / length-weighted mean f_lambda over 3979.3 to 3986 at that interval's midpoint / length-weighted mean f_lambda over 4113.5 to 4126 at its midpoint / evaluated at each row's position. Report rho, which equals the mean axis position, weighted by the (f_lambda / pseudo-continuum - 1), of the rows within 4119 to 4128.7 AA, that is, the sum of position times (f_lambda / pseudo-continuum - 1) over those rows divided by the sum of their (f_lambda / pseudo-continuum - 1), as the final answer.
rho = 4126.2 AA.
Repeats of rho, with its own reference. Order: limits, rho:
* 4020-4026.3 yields 4023.3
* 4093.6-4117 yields 4101.2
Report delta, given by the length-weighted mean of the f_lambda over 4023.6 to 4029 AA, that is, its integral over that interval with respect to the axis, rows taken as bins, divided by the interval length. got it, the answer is 9.9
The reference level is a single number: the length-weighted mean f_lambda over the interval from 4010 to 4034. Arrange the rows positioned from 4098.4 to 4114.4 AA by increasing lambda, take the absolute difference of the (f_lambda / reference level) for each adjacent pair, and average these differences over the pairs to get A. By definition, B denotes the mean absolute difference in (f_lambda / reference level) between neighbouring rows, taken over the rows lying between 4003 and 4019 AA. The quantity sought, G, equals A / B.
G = 1.08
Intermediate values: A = 0.066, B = 0.061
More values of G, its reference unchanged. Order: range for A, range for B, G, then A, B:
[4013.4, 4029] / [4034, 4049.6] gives 0.46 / 0.046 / 0.101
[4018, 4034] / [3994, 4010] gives 0.80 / 0.051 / 0.064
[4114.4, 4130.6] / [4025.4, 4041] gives 0.57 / 0.036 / 0.064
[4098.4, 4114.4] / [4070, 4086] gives 0.82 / 0.066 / 0.081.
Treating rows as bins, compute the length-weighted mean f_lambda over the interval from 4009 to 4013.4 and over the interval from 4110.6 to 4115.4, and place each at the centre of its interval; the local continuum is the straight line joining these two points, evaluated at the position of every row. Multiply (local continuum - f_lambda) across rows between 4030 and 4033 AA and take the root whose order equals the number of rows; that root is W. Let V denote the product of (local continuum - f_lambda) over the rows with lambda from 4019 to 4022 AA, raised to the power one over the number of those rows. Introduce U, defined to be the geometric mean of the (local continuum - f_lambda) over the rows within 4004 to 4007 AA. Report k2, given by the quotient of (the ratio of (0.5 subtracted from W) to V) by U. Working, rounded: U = 2.12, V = 0.44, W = 1.0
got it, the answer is 0.5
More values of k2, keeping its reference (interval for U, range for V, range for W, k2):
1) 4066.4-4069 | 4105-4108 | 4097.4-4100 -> 4.1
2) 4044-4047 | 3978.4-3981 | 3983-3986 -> 0.0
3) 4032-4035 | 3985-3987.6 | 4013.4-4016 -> -0.6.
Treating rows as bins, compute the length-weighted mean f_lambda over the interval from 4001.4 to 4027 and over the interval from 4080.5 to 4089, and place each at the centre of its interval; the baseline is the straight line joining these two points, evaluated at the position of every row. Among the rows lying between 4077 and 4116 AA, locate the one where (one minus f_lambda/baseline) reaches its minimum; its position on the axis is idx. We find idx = 4088.46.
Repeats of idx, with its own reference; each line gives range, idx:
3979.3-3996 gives 3988.04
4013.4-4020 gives 4015.68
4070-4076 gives 4074.36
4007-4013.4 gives 4011.99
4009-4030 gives 4022.16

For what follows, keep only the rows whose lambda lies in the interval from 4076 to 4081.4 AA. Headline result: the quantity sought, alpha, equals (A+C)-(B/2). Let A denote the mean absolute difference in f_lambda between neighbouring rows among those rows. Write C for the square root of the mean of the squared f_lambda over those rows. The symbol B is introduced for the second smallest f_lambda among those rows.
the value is 5.7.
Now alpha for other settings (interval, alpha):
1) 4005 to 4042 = 6.0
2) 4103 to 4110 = 5.4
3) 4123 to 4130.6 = 5.4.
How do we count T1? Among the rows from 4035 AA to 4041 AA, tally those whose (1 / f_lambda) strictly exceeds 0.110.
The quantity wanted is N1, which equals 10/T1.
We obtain 10.0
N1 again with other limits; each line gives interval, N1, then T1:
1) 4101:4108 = 3.3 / 3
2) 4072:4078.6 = 3.3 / 3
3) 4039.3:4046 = 5.0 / 2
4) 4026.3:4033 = 5.0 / 2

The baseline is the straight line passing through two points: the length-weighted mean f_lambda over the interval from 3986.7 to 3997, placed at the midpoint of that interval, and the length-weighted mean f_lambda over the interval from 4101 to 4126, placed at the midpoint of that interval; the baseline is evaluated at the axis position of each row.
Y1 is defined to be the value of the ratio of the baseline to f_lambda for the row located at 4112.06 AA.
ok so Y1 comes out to 0.97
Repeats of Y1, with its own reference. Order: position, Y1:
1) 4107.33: 0.99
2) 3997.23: 1.08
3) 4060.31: 0.91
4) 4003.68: 0.93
